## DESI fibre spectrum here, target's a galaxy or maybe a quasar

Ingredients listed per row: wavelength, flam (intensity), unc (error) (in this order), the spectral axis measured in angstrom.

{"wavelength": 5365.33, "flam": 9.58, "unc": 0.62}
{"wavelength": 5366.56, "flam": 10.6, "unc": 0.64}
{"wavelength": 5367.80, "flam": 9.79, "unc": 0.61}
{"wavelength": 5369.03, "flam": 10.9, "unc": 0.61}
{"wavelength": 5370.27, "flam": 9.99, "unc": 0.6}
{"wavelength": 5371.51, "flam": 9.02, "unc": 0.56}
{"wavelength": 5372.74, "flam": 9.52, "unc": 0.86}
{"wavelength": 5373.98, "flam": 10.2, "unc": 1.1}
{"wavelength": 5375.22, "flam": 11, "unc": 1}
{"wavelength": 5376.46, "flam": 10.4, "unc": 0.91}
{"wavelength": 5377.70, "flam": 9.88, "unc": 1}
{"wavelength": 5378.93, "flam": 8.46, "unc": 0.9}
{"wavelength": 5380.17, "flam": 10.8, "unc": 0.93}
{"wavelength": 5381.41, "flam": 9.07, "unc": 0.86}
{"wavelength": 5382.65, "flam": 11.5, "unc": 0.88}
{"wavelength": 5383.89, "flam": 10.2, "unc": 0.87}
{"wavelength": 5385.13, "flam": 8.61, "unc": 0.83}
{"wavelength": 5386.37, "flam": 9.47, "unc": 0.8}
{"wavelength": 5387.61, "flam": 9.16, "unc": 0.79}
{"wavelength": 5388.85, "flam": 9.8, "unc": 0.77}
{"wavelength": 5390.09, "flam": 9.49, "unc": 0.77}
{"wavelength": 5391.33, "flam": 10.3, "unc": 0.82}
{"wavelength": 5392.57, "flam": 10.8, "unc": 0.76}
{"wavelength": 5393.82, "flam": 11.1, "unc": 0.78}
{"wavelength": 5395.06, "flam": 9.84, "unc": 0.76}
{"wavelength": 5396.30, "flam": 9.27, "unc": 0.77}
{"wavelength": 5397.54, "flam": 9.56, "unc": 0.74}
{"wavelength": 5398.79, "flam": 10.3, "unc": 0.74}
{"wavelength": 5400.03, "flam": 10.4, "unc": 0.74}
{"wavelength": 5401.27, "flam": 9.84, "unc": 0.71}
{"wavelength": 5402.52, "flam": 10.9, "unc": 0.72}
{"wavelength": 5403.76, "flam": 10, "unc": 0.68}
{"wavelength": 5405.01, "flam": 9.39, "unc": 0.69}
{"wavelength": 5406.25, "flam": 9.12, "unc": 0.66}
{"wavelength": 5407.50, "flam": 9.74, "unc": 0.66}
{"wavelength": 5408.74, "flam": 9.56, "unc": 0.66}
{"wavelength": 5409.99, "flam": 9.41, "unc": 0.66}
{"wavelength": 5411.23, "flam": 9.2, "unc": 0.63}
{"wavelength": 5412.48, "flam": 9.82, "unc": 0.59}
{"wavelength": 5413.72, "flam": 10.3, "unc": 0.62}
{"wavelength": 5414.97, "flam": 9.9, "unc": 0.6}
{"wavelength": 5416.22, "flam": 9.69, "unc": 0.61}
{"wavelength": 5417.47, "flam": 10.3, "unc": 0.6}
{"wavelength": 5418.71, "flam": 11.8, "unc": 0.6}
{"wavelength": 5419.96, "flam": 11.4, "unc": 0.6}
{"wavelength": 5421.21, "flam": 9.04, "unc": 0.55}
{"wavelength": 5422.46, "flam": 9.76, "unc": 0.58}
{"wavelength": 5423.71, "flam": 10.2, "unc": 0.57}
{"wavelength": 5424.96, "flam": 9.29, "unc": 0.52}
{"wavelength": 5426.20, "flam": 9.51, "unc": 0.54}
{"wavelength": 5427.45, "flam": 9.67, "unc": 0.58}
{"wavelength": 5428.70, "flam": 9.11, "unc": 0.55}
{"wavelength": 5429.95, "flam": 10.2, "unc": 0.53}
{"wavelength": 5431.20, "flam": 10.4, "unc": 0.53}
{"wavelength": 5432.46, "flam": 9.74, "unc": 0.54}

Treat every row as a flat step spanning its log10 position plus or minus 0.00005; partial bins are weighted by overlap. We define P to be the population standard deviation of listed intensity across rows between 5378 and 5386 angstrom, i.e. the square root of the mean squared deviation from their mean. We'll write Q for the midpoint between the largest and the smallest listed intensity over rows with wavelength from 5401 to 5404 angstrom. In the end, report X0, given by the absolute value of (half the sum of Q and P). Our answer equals 5.75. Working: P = 1.1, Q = 10.4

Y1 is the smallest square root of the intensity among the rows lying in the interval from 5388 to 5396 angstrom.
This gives 3.08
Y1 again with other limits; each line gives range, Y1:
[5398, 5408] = 3.02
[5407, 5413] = 3.03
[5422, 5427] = 3.05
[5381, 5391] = 2.93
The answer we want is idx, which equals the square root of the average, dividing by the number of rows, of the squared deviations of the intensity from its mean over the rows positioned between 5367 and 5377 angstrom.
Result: 0.63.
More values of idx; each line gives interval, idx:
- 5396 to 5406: 0.52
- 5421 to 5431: 0.42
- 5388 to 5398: 0.61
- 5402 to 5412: 0.54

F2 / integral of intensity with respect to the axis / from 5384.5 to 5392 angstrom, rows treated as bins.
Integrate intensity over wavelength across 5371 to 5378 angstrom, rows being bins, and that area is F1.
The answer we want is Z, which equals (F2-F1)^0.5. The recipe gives 1.0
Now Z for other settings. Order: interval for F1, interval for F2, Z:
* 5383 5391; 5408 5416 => 1.1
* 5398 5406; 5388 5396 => 0.8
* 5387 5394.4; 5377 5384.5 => 0.5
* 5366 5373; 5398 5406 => 3.3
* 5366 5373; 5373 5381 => 3.3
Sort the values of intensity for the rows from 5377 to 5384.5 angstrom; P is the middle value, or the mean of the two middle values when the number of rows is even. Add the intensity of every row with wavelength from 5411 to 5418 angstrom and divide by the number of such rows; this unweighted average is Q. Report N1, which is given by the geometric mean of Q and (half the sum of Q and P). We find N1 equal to 9.9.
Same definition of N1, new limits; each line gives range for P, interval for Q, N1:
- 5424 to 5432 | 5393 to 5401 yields 10.0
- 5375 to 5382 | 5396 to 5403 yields 10.1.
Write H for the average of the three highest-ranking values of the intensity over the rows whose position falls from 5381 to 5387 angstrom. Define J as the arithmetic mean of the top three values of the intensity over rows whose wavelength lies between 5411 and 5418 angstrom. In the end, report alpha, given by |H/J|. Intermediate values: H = 10.4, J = 10.2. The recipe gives 1.02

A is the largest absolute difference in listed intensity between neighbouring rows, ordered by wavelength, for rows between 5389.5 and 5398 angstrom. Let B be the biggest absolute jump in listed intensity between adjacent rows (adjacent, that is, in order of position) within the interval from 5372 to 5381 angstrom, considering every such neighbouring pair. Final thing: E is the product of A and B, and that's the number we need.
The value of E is 2.9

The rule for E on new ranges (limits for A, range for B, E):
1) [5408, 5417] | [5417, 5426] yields 1.5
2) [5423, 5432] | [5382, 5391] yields 1.7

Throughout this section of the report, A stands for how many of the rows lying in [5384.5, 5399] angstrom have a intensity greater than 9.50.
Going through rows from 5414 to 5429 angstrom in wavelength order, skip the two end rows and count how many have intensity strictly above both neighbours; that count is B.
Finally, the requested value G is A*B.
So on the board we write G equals 21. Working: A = 7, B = 3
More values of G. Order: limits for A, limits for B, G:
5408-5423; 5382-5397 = 27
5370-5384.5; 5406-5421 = 27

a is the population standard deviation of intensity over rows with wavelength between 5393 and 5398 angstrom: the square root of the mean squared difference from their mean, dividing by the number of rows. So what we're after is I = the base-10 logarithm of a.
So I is -0.16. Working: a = 0.70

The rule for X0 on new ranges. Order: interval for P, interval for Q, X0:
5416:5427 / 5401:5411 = 5.45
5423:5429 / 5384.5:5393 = 5.04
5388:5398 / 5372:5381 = 5.17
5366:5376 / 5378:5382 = 5.14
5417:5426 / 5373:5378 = 5.70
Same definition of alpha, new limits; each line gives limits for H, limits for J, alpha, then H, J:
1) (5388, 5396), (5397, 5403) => 1.02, 10.7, 10.5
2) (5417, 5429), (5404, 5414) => 1.12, 11.2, 10.0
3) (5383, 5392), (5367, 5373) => 0.99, 10.1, 10.2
